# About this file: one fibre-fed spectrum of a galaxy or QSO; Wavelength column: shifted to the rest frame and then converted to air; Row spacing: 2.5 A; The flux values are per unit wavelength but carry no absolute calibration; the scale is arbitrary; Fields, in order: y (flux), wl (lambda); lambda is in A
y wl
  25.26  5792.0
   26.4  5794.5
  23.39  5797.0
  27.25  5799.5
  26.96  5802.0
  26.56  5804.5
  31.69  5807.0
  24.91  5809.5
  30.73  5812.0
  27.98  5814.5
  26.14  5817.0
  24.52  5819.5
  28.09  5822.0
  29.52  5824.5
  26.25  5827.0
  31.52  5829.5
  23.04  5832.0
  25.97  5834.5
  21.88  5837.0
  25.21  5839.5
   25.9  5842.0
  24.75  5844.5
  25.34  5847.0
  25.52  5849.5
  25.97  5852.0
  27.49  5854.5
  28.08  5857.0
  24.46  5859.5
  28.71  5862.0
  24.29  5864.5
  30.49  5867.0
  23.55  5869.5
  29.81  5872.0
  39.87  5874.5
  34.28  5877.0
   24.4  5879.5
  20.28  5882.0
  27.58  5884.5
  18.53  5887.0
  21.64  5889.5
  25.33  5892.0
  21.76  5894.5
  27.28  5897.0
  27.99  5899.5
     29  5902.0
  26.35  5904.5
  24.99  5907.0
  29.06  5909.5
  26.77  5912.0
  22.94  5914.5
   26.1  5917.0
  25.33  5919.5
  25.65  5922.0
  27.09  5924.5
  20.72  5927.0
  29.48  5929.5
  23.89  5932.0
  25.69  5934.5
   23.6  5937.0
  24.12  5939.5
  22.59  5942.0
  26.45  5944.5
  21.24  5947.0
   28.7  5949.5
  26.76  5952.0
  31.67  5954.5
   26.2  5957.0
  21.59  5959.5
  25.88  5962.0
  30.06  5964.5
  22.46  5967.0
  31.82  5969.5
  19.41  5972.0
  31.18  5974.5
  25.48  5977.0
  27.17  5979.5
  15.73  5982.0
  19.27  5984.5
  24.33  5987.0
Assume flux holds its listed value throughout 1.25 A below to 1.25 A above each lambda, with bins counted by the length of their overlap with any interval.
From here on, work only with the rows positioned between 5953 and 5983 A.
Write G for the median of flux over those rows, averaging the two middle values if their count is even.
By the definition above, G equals 26.04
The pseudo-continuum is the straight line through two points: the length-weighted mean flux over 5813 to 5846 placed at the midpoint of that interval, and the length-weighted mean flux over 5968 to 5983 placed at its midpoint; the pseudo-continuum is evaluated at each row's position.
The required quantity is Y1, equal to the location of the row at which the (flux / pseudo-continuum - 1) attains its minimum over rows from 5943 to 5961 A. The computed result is 5947.0 A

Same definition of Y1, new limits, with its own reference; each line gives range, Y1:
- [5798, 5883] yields 5882.0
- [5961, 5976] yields 5972.0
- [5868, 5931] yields 5887.0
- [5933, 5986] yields 5982.0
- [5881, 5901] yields 5887.0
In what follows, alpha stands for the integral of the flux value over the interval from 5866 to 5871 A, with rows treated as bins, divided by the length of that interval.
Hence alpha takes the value 27.0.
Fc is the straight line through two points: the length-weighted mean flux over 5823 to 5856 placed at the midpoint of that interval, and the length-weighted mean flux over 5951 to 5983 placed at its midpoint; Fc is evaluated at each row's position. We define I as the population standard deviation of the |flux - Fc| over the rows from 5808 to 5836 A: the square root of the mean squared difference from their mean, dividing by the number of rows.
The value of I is 1.74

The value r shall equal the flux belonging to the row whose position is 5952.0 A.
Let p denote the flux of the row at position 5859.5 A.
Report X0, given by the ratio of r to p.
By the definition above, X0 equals 1.09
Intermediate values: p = 24.46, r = 26.76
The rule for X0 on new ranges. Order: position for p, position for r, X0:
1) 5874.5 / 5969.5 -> 0.80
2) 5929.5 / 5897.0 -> 0.93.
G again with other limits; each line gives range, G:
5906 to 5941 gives 25.49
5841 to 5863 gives 25.90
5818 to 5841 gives 25.97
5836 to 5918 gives 25.90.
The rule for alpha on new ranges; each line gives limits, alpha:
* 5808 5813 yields 27.9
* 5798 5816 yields 27.9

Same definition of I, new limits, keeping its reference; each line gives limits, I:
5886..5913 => 2.05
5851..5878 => 3.77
